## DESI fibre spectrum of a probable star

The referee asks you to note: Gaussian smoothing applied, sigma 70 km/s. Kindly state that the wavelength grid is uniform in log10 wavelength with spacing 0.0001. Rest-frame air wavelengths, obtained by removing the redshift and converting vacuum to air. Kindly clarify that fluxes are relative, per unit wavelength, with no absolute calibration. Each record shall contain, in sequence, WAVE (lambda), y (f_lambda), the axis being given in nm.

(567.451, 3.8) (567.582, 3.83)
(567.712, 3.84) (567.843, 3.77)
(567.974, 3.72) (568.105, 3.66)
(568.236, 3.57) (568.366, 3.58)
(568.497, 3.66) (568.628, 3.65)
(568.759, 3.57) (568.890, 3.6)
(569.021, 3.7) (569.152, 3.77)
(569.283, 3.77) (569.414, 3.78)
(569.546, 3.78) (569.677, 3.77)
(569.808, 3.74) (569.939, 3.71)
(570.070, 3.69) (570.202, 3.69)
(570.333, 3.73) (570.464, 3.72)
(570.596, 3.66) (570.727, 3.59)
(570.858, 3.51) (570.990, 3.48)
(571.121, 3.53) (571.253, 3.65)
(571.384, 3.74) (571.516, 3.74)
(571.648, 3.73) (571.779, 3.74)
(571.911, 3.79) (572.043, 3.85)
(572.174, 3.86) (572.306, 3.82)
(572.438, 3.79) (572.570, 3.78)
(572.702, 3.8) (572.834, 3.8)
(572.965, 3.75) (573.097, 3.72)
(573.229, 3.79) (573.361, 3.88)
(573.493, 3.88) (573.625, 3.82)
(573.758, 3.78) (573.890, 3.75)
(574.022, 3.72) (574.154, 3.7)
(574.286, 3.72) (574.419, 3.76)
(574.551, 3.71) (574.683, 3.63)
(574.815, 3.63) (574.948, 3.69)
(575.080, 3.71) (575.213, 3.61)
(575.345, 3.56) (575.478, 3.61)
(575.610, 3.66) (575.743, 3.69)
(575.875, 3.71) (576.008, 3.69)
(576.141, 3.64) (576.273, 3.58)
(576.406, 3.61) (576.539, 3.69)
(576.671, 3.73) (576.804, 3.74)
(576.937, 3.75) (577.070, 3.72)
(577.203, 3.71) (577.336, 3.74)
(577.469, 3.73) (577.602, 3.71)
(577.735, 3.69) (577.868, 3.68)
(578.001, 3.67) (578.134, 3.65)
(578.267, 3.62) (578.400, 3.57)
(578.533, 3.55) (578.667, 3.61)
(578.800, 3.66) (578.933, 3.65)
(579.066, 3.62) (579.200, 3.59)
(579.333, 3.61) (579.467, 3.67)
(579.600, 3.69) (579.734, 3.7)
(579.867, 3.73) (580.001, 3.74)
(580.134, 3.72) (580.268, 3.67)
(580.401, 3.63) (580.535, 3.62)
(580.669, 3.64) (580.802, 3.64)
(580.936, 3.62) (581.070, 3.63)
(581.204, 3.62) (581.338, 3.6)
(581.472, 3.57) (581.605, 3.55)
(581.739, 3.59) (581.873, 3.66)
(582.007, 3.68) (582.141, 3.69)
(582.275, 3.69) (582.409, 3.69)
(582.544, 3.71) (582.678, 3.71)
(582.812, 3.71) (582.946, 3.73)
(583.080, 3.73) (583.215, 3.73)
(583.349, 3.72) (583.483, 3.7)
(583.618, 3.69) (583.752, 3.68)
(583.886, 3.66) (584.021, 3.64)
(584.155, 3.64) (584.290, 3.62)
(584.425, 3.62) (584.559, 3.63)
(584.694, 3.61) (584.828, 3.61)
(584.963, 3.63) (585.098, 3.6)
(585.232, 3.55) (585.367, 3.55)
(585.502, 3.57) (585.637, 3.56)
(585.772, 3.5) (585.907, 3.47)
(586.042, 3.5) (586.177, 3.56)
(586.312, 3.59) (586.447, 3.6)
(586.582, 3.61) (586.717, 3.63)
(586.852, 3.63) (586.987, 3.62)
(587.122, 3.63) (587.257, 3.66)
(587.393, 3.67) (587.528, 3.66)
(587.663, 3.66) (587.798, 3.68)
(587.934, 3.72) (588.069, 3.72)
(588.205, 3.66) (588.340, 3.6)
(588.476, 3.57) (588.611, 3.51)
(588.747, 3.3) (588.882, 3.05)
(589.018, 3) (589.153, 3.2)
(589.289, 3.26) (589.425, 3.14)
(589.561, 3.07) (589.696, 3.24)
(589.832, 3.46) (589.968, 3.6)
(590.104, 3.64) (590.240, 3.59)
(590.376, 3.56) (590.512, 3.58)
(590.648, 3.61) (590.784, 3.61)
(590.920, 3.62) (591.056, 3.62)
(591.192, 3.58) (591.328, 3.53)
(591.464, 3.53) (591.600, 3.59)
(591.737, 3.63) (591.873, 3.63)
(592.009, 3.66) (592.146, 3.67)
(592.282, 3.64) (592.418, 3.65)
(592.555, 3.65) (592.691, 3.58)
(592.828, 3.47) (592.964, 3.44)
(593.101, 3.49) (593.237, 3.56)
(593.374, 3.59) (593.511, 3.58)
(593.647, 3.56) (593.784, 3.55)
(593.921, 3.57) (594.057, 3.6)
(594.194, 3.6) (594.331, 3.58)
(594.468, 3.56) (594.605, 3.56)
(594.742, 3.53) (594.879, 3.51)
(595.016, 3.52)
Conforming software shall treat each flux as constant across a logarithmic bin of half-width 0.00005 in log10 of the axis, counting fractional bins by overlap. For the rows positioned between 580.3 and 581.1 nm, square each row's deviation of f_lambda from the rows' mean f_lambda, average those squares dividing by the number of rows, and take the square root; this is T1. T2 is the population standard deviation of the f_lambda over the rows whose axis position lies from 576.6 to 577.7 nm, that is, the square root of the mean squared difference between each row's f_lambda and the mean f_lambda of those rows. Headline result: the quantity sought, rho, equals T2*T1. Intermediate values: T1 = 0.008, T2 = 0.014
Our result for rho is 0.0001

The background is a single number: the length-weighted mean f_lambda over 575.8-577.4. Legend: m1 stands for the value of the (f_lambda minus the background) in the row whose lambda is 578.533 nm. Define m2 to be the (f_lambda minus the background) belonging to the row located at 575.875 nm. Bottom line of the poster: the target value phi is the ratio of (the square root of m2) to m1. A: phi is -0.9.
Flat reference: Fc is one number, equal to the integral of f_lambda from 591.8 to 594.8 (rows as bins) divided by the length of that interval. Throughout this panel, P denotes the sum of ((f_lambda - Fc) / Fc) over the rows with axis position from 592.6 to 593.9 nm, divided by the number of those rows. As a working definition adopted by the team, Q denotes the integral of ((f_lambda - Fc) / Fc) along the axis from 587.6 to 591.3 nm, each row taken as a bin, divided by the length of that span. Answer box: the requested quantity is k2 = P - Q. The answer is 0.017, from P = -0.012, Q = -0.029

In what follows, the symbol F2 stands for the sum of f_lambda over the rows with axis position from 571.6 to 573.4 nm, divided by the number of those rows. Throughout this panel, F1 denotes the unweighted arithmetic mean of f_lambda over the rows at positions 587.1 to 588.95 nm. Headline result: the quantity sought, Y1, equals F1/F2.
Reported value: 0.94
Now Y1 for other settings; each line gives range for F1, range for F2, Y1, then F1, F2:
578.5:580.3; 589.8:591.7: 1.02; 3.66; 3.58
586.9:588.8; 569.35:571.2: 0.99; 3.62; 3.67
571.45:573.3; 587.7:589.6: 1.12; 3.78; 3.39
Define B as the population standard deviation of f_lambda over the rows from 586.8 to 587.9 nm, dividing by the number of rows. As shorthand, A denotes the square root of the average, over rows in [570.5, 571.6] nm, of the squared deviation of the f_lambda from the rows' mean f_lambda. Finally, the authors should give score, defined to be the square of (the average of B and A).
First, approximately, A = 0.095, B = 0.020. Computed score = 0.0033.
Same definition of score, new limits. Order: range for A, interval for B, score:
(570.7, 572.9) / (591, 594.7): 0.0074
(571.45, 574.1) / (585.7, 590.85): 0.0151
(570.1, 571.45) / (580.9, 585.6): 0.0053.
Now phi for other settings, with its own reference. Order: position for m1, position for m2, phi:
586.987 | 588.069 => -2.3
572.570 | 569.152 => 3.2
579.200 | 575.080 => -1.3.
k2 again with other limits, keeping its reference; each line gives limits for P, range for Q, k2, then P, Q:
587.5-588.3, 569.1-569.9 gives -0.023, 0.029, 0.052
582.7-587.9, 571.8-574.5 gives -0.044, 0.014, 0.058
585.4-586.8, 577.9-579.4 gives -0.017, -0.005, 0.011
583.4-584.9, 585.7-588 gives 0.010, 0.019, 0.009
